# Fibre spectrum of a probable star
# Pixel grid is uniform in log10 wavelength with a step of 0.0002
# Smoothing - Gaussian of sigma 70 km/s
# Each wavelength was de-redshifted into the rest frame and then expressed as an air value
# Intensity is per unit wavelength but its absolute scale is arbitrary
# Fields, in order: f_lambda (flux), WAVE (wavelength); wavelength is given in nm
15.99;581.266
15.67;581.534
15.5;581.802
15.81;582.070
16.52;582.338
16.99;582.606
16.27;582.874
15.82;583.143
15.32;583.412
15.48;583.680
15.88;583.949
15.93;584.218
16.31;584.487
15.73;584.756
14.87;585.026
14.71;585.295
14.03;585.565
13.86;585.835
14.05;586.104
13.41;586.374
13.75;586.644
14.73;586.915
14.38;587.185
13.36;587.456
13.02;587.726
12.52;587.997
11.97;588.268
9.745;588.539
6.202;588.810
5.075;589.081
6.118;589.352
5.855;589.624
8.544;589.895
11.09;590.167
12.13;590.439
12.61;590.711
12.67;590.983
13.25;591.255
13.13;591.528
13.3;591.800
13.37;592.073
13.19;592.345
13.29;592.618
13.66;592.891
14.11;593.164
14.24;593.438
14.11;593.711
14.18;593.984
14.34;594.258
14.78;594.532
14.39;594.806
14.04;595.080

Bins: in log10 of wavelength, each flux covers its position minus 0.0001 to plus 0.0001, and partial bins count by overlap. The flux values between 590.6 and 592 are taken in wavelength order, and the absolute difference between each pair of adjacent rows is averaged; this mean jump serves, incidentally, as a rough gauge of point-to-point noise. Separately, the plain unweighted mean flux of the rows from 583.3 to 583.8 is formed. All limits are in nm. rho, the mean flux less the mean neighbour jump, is 15.2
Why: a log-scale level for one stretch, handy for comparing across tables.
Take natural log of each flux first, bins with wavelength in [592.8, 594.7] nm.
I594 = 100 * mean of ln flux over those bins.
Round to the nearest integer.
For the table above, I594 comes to 265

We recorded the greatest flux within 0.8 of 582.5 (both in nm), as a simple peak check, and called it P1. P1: 16.99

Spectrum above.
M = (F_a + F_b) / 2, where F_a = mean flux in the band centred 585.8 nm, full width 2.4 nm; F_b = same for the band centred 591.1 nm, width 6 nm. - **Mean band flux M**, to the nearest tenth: 12.9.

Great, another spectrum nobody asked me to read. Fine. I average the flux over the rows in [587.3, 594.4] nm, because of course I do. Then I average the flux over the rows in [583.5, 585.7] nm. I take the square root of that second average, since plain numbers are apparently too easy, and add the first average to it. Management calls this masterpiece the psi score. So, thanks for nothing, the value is 15.7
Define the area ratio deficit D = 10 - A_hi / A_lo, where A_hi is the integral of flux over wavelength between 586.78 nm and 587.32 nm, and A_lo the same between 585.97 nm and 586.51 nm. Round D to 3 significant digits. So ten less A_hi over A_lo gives 8.94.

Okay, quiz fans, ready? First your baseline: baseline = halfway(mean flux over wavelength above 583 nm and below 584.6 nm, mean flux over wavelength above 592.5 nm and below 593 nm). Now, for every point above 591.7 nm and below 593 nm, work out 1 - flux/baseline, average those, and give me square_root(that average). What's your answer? 0.29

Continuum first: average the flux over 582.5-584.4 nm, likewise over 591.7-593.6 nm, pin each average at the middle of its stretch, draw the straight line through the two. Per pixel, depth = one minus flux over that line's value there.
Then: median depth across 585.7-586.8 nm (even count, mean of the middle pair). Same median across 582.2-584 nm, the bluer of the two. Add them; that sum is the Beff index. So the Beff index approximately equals 0.090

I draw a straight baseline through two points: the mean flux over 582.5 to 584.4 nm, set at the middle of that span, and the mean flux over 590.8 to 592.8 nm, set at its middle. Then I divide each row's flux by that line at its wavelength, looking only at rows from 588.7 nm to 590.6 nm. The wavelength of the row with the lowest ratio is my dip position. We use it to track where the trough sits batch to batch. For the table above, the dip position 589.081 nm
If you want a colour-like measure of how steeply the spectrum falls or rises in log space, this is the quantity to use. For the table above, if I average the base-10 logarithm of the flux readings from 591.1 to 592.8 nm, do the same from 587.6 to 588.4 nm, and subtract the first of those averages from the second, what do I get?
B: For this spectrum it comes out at -0.03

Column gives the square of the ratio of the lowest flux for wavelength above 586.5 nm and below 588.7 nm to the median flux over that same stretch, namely 0.55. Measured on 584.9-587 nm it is 0.91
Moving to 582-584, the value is 0.93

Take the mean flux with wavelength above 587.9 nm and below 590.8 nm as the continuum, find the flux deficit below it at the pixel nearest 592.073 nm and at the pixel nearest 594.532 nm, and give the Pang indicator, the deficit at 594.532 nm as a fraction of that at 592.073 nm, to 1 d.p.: 1.3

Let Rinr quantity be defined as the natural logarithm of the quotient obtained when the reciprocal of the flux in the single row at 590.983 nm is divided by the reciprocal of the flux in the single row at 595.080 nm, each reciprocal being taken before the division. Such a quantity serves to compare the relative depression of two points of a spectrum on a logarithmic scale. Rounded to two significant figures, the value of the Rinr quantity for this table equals 0.10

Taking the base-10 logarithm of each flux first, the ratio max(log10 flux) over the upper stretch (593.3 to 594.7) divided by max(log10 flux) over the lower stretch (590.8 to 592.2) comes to 1.04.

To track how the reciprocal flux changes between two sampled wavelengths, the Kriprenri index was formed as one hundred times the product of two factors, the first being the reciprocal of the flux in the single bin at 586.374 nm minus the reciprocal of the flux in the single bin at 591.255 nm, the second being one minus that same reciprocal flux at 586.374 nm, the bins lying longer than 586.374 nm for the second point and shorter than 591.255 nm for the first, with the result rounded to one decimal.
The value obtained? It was -0.1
